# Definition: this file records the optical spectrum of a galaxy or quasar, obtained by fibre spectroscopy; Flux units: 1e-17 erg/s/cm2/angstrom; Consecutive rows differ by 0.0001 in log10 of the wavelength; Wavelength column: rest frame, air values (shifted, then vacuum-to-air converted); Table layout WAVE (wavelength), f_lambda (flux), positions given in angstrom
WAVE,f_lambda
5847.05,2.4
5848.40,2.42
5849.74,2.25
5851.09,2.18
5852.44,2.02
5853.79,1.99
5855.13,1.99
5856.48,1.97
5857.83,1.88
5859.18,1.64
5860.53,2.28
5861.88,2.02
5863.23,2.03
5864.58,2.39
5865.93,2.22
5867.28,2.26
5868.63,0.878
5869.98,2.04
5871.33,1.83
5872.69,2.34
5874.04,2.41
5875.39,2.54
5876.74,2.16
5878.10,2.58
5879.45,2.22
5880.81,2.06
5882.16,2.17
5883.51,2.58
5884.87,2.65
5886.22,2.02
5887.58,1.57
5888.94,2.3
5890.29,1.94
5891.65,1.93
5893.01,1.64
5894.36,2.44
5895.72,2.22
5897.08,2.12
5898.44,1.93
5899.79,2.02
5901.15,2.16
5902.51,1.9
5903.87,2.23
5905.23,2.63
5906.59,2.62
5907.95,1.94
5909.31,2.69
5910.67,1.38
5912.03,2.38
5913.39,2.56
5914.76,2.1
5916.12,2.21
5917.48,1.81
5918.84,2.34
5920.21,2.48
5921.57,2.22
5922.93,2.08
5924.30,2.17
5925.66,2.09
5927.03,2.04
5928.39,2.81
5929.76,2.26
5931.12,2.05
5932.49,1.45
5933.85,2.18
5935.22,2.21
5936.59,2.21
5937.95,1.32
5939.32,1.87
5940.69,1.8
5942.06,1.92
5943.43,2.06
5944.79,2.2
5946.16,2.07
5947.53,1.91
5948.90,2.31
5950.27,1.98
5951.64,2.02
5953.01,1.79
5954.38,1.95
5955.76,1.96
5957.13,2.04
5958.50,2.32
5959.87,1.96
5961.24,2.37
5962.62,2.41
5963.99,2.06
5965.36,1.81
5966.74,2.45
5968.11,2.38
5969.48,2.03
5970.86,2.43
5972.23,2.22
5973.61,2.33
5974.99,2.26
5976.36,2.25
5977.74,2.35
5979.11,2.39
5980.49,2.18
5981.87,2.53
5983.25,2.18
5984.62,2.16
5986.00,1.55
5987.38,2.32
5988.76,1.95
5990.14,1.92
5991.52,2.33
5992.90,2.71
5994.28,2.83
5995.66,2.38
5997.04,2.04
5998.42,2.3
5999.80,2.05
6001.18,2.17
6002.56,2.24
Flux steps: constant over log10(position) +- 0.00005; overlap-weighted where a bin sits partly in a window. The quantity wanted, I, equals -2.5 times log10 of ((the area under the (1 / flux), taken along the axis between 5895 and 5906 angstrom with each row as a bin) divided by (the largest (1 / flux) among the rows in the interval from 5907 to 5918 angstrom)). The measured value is -2.13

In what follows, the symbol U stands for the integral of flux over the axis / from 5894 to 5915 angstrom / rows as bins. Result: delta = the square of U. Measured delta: 2145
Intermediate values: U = 46.3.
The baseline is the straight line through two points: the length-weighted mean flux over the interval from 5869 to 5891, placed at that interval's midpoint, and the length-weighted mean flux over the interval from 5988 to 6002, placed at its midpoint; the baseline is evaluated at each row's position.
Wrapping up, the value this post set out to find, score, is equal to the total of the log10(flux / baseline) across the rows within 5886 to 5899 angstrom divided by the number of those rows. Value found -0.043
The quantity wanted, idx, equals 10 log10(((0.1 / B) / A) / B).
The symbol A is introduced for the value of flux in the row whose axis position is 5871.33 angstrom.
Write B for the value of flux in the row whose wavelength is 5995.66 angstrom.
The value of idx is -20.2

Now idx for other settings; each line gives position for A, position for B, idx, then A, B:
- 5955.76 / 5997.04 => -19.1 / 1.96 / 2.04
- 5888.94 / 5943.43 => -19.9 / 2.3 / 2.06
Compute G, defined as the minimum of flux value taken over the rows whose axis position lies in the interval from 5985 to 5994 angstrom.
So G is 1.55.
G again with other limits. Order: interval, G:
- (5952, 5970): 1.79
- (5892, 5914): 1.38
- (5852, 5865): 1.64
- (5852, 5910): 0.878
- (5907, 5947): 1.32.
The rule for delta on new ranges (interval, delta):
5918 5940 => 2153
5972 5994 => 2423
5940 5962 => 2018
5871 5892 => 2166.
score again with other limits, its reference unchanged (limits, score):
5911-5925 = 0.001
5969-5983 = 0.007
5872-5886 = 0.032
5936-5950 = -0.060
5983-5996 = -0.012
